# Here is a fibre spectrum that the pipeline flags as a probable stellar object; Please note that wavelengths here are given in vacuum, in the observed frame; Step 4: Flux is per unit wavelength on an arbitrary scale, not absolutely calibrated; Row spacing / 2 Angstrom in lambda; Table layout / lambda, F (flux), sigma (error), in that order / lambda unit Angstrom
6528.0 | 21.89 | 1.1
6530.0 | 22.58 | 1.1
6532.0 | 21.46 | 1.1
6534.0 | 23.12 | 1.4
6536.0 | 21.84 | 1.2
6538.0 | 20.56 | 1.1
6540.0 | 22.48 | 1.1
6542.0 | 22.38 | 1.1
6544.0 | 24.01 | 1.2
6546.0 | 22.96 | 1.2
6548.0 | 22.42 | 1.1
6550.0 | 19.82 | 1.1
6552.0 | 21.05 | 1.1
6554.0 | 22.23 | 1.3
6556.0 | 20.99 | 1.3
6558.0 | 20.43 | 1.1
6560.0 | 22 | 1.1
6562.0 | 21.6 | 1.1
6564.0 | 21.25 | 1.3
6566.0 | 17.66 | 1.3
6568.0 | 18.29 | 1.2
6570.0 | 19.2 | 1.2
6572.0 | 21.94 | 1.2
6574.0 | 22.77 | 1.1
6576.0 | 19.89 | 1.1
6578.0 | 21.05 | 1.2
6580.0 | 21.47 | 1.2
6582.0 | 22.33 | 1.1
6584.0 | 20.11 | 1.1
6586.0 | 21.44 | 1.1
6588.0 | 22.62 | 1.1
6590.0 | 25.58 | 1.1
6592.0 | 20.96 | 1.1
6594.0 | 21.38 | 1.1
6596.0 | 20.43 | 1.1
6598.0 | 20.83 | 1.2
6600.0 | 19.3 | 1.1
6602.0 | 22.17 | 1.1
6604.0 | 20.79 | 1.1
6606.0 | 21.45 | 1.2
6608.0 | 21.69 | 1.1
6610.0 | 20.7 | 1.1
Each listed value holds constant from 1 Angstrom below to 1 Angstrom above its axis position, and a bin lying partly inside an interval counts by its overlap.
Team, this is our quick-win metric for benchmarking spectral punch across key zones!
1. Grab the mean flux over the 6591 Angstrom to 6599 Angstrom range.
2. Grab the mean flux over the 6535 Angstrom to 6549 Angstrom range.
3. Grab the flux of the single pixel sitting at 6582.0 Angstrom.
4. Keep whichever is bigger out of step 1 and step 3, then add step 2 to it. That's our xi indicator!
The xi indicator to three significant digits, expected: 44.7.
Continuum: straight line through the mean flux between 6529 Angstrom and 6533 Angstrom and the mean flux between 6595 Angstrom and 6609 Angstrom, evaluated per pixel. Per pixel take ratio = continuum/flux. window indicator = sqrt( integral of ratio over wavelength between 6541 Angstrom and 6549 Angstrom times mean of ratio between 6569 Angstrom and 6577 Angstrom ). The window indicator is 2.79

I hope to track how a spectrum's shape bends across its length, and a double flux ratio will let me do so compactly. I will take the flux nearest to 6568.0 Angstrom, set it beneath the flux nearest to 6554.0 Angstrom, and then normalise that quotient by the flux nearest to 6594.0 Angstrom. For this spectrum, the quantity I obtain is 0.057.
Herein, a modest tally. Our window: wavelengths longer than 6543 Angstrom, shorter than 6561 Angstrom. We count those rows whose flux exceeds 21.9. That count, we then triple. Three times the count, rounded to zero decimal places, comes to 15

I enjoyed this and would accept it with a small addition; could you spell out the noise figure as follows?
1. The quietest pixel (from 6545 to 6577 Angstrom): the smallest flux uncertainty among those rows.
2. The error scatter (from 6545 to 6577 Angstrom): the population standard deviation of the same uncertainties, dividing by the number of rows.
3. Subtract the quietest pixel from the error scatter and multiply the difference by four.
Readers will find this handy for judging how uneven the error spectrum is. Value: -4.07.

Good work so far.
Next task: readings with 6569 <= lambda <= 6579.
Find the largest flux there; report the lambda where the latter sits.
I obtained 6574.0 Angstrom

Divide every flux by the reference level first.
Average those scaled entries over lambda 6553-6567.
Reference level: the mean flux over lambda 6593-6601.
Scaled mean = 1.02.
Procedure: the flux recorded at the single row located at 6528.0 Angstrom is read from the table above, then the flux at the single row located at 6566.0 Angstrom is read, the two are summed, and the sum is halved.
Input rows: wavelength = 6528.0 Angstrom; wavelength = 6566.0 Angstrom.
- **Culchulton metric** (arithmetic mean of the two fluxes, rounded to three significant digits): 19.8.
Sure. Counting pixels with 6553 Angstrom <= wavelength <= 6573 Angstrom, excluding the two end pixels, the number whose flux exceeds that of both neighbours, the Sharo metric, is 1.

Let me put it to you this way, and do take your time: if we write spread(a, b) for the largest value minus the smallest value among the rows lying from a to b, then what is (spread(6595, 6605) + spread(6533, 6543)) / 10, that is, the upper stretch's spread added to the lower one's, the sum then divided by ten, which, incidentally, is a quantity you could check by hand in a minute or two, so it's 0.54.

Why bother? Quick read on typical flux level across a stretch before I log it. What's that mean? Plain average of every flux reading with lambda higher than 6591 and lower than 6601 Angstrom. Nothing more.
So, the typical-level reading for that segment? 20.6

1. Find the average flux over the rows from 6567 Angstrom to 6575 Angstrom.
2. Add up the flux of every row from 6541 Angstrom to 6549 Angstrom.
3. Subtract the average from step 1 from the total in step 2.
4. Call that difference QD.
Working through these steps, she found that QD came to 71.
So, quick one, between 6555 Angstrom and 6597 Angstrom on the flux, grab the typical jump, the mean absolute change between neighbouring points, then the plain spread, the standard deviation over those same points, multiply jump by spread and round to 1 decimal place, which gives 2.5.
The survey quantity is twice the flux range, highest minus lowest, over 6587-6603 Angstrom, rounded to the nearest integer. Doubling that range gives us 13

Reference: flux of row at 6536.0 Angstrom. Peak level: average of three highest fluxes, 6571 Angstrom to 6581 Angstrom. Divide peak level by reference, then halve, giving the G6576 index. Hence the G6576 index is 0.51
